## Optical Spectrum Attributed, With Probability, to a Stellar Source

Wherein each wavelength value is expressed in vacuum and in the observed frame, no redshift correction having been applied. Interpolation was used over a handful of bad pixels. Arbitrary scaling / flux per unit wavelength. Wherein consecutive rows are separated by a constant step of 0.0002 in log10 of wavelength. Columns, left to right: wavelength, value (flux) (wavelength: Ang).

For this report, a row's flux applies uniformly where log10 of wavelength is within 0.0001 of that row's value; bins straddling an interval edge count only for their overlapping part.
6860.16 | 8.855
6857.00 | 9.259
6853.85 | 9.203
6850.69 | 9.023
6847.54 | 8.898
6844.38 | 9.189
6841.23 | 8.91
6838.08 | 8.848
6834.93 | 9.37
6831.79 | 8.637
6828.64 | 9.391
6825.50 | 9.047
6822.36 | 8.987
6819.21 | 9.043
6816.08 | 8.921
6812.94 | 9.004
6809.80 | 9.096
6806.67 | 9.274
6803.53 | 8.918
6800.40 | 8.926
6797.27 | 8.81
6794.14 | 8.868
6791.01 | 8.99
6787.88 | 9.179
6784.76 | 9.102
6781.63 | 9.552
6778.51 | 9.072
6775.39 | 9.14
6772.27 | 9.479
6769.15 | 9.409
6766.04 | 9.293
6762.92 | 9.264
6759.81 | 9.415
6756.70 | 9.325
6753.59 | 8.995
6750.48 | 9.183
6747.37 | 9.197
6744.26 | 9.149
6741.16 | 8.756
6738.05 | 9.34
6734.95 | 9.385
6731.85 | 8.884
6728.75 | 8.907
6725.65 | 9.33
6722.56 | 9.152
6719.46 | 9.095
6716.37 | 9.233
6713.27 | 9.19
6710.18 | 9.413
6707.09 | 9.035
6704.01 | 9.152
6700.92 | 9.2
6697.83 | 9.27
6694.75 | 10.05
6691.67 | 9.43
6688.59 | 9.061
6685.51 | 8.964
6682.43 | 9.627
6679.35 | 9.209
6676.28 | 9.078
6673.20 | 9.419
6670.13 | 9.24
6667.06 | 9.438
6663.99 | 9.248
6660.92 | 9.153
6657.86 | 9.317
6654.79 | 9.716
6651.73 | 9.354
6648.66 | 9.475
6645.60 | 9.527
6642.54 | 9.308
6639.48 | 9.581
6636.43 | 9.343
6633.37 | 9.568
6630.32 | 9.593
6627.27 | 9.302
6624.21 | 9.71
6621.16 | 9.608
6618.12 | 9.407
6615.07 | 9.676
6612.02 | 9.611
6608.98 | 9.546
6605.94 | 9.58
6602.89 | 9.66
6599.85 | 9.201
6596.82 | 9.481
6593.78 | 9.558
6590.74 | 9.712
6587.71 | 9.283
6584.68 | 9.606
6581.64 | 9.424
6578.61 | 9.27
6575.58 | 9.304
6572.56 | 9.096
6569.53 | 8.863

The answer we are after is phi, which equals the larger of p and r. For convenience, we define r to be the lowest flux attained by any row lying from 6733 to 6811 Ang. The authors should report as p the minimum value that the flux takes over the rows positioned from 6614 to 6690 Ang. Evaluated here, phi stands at 8.96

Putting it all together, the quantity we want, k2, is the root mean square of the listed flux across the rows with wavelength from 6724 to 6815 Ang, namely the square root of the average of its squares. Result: 9.15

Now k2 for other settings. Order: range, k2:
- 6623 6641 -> 9.52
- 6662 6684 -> 9.32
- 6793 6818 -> 8.98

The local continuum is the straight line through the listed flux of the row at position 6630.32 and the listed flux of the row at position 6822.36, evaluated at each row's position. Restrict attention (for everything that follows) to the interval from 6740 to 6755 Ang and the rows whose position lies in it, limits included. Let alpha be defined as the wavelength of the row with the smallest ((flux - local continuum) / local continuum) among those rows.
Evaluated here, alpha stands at 6741.16 Ang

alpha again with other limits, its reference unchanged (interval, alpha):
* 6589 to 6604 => 6599.85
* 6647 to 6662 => 6660.92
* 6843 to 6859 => 6847.54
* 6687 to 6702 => 6688.59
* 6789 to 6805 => 6797.27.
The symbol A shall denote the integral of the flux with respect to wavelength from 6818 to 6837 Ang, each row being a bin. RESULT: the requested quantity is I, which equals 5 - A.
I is -167.4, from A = 172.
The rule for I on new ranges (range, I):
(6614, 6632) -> -166.9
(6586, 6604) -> -165.7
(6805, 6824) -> -167.0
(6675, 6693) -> -161.1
